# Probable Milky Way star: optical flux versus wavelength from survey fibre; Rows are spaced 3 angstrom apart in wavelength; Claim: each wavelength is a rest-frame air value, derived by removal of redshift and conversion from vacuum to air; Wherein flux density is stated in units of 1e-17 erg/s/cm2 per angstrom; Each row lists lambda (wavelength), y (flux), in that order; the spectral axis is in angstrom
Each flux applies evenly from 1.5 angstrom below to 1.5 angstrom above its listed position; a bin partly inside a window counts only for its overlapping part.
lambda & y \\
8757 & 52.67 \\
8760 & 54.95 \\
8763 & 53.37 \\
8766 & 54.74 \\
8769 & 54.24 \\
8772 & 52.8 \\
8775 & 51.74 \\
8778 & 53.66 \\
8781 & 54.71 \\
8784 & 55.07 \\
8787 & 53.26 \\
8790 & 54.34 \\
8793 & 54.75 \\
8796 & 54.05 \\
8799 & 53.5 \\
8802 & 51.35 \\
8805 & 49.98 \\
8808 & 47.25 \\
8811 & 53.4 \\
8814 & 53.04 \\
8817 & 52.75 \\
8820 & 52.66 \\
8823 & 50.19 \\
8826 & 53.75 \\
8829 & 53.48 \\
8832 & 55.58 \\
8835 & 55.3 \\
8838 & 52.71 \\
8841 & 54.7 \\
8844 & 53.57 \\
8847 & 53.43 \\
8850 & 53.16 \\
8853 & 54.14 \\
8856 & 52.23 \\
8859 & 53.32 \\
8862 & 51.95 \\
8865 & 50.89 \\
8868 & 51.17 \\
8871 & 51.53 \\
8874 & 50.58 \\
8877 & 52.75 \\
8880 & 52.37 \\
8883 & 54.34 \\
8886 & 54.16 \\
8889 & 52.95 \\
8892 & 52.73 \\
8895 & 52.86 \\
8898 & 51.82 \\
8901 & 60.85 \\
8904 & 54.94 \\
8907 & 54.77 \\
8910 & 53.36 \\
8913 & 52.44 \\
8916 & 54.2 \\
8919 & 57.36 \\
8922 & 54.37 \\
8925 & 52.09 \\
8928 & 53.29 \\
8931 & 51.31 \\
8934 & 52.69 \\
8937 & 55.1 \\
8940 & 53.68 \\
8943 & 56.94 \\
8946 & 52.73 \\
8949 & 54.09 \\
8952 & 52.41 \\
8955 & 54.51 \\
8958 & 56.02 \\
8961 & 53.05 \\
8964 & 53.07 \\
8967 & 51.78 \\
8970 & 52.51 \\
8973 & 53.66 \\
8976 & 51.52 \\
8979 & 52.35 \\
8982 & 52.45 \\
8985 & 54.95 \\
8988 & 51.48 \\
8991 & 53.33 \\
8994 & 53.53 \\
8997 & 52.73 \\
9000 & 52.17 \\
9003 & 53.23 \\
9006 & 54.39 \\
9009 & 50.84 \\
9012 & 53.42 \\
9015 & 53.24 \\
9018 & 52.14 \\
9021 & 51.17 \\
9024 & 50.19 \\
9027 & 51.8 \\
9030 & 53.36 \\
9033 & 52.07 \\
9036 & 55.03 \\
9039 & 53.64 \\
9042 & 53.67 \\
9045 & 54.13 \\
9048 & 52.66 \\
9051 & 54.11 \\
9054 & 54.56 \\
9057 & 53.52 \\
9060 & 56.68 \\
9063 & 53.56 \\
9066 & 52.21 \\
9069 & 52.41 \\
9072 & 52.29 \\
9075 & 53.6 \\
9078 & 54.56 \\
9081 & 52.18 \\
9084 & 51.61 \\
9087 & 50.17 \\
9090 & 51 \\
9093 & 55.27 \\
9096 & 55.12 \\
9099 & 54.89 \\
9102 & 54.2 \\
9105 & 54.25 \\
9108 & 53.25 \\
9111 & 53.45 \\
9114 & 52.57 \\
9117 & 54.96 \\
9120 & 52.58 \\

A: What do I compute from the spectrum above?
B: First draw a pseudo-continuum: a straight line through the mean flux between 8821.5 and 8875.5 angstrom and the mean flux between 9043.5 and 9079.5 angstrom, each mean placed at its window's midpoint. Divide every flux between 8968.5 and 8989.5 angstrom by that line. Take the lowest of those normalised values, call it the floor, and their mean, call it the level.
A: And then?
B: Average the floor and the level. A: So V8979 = 0.976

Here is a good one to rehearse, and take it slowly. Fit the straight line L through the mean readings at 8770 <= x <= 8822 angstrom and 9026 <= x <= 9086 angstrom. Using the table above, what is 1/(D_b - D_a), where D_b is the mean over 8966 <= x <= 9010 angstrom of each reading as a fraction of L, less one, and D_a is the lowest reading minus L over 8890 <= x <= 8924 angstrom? 0.82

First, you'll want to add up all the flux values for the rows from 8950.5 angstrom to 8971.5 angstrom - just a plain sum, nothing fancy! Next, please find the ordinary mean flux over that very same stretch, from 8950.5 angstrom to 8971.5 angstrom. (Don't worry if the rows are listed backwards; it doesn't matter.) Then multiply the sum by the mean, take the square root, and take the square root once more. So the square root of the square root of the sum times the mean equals 11.9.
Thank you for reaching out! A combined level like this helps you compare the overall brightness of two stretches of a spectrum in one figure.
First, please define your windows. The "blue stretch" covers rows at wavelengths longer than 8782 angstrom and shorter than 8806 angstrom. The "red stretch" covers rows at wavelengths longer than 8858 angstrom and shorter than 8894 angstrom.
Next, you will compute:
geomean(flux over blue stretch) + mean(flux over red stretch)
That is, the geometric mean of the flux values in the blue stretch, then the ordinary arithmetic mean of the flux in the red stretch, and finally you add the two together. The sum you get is 106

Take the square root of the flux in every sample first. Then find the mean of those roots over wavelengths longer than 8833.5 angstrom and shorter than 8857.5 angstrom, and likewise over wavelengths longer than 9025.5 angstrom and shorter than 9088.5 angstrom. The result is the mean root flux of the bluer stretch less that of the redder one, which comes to 0.029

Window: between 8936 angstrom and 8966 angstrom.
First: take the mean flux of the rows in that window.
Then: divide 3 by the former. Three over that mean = 0.0554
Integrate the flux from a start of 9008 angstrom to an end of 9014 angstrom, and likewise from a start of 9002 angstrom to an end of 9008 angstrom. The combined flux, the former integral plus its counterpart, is 636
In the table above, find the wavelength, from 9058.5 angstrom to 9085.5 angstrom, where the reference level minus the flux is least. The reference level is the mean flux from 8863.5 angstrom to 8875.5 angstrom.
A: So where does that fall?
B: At 9060 angstrom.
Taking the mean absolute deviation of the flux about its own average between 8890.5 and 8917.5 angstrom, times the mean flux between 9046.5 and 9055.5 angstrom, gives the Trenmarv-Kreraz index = 94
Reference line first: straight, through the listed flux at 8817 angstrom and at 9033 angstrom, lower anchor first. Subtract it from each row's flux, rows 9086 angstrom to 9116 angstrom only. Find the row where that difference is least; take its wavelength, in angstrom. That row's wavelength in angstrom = 9087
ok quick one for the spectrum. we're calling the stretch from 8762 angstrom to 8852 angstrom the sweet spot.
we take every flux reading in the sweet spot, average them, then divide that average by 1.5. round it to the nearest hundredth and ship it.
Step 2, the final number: 35.48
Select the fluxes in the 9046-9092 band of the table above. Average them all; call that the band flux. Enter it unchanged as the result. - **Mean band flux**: 53.0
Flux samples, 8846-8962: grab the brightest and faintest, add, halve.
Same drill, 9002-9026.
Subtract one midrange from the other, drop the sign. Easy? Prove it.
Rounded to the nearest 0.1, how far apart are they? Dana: 3.4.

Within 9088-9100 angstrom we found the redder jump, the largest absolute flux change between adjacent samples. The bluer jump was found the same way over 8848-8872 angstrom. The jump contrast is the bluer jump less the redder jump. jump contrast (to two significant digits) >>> -2.4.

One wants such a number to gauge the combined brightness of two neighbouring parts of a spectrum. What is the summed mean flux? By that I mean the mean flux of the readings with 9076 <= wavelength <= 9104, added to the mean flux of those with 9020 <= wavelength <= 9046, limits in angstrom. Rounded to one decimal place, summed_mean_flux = 106.0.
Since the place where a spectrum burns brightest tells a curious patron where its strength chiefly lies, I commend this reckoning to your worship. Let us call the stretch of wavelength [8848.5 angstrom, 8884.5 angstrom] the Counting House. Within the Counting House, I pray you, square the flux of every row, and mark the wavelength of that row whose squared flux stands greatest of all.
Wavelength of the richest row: 8883 angstrom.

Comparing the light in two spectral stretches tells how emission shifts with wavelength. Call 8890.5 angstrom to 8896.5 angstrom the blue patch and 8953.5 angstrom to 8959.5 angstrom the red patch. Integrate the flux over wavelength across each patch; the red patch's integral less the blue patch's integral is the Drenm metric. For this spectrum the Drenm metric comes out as 15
